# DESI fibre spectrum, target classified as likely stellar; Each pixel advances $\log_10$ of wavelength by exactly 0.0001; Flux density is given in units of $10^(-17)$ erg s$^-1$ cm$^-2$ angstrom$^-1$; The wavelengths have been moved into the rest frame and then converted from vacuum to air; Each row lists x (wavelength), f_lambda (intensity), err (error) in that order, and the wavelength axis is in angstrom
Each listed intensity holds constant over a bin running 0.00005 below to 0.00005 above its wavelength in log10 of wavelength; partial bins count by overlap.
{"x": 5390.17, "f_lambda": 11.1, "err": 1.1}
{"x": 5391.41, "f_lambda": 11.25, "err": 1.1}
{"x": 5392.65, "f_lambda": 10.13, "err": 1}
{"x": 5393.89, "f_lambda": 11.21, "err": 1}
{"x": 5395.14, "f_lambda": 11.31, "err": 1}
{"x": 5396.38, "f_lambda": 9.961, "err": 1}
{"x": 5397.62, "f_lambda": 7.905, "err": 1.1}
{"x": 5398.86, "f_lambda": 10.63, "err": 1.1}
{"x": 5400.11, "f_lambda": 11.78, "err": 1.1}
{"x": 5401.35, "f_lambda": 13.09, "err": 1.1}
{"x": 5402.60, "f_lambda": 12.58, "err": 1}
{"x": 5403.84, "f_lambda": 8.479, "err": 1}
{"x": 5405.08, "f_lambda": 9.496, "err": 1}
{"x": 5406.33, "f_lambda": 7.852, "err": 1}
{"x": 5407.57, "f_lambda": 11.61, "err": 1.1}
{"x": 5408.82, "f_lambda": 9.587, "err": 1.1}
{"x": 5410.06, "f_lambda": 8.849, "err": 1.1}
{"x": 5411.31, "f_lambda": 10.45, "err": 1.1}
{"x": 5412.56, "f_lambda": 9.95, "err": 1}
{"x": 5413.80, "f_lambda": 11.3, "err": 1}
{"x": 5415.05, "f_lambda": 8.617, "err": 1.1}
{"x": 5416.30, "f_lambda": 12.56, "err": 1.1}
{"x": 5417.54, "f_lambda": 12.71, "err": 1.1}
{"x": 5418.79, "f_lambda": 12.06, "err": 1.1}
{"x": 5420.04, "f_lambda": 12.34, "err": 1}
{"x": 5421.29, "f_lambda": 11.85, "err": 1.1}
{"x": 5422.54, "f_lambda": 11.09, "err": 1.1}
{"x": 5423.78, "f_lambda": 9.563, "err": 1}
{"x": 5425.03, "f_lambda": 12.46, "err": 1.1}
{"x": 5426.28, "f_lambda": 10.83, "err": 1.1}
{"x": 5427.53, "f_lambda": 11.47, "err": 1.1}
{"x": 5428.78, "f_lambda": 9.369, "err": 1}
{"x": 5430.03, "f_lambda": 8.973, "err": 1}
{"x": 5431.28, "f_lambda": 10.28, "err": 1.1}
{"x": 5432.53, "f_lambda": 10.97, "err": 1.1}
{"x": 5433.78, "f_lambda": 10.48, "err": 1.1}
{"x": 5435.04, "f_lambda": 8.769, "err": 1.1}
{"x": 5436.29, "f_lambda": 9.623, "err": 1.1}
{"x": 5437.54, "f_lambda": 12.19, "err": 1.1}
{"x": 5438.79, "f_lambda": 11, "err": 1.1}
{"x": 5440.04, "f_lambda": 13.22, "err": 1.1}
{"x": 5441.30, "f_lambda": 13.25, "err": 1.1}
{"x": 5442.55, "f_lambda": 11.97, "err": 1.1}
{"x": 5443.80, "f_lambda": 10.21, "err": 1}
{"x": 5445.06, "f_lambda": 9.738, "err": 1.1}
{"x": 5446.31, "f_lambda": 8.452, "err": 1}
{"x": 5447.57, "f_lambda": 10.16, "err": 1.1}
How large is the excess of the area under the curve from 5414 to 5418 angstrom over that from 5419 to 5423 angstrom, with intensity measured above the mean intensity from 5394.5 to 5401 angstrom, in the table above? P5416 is -2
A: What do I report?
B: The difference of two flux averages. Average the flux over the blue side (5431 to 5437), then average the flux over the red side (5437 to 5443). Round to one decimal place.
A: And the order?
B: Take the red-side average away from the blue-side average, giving -2.3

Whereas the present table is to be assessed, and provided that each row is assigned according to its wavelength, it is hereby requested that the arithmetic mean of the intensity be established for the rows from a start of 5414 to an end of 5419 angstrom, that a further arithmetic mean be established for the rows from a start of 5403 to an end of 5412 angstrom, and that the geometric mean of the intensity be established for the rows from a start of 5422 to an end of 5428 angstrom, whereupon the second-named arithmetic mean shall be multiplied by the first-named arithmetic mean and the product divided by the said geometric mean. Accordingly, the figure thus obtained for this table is 9.9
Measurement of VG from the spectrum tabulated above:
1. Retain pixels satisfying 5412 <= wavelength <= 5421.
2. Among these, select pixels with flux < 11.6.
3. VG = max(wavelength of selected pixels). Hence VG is 5415.05 angstrom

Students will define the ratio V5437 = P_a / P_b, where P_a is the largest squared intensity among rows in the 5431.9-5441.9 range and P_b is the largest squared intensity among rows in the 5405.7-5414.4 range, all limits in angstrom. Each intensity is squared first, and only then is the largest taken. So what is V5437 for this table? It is 1.3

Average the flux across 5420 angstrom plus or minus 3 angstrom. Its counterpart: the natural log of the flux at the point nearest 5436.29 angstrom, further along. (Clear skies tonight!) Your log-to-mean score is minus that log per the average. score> -0.189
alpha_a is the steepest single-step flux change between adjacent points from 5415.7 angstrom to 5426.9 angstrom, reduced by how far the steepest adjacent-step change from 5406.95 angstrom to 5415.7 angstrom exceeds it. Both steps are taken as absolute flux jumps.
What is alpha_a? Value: 3.1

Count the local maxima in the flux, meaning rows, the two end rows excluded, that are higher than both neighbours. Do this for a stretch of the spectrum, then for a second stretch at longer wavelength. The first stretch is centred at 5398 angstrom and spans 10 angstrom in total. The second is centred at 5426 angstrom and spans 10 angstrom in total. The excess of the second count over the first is 0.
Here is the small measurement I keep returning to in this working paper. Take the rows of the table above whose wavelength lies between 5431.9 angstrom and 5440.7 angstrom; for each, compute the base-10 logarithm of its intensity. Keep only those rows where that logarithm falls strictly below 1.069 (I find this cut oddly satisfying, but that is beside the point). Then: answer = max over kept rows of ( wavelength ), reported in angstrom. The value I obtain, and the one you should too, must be 5438.79 angstrom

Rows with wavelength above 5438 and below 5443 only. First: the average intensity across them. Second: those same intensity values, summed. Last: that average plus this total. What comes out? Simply 62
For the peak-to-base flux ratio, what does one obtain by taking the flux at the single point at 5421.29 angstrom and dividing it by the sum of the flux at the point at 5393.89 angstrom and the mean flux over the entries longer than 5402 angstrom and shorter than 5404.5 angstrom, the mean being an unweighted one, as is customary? 0.545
